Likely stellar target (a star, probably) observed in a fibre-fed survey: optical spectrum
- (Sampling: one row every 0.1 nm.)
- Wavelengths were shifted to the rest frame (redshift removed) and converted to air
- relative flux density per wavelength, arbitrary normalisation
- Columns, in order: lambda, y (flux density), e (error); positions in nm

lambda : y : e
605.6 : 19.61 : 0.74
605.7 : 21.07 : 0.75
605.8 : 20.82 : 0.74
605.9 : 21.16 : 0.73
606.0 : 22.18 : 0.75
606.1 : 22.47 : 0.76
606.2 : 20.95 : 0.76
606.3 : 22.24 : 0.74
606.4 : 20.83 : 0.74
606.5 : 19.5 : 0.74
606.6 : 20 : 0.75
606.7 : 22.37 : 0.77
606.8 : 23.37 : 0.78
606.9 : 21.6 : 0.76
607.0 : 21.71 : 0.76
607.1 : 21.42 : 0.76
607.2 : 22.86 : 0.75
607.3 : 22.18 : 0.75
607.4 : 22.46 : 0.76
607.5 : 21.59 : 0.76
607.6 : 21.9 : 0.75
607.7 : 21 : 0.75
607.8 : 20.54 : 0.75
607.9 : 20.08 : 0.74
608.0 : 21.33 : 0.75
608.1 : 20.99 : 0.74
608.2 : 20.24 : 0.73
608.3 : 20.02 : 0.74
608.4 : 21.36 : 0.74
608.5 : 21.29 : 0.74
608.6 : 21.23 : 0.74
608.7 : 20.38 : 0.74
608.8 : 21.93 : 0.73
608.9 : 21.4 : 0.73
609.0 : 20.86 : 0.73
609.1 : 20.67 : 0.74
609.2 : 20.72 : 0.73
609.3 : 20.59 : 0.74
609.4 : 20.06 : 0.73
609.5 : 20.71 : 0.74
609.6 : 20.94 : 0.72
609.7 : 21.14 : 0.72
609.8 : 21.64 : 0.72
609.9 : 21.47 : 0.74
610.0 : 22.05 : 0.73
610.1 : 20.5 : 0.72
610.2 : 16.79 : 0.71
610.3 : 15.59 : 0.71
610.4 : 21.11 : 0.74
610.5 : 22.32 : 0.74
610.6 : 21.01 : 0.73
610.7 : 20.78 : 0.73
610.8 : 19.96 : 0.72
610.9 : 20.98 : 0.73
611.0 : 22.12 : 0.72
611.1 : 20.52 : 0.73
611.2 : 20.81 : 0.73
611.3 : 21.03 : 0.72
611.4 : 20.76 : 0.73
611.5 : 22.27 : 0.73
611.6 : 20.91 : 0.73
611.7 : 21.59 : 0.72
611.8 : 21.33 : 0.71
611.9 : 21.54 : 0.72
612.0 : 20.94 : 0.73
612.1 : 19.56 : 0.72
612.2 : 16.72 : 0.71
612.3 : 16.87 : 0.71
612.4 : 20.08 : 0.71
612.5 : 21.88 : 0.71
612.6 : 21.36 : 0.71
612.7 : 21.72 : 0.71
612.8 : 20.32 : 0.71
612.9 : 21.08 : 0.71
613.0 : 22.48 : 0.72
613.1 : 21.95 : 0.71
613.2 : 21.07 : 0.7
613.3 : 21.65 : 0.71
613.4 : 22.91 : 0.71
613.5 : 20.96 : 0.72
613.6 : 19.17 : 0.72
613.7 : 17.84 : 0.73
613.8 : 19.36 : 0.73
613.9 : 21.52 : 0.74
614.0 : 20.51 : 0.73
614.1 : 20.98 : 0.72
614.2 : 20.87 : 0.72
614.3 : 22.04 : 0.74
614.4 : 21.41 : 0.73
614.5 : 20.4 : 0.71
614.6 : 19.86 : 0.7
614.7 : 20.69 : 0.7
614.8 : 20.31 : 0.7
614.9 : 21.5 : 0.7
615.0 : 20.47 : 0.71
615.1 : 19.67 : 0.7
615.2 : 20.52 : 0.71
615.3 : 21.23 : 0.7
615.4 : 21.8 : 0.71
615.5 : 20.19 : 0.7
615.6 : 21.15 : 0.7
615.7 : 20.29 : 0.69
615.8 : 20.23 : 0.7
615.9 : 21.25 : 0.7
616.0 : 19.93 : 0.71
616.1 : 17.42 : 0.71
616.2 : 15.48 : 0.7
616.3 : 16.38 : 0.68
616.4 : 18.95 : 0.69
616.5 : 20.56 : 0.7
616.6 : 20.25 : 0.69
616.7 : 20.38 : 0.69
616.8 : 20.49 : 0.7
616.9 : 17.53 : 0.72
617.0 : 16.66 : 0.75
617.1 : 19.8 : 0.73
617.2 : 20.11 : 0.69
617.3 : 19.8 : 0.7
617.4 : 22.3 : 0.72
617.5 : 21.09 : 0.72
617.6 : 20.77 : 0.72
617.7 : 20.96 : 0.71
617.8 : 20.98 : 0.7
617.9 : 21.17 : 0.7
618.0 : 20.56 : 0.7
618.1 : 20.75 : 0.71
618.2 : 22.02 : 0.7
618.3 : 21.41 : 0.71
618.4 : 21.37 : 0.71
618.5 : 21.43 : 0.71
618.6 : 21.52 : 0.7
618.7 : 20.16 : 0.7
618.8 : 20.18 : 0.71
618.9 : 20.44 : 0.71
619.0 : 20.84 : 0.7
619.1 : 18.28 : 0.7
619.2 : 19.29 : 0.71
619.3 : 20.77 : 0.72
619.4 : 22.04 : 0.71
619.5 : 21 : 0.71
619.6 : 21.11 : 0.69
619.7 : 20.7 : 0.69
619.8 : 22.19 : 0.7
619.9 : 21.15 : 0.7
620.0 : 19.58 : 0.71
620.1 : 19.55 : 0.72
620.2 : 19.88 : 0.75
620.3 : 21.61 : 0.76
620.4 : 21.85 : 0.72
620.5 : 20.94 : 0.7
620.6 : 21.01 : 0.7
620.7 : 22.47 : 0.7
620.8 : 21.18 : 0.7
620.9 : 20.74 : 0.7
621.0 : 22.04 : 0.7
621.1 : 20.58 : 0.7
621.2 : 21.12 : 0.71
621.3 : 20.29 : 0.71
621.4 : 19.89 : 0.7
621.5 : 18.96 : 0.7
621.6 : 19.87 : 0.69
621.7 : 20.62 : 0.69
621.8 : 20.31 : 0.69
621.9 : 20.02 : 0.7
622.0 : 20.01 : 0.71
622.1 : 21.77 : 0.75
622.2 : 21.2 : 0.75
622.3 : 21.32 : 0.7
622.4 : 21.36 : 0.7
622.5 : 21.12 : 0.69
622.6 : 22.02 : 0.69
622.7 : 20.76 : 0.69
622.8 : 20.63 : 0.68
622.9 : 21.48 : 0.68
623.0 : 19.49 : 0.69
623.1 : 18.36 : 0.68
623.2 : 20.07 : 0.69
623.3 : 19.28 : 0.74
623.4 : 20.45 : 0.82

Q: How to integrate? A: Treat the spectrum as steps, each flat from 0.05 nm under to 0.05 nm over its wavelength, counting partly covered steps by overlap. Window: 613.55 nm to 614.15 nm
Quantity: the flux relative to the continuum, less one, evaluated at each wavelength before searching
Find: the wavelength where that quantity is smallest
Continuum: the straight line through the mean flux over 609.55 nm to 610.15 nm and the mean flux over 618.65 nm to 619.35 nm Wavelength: 613.7 nm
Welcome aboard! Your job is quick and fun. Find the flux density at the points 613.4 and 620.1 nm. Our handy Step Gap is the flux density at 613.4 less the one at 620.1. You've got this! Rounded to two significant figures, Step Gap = 3.4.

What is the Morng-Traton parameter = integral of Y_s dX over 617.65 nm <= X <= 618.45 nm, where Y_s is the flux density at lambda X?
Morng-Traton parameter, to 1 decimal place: 16.9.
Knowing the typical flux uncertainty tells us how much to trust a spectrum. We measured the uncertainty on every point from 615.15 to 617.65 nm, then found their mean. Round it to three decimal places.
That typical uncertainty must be 0.705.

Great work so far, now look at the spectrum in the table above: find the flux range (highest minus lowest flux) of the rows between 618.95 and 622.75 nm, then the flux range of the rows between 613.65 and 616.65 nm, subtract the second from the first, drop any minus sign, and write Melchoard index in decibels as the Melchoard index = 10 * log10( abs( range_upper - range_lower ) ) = 3.7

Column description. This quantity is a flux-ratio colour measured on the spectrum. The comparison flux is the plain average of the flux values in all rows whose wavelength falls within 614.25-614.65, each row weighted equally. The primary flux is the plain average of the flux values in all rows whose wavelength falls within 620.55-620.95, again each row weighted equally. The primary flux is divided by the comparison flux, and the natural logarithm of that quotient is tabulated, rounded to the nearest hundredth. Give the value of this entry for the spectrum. 0.02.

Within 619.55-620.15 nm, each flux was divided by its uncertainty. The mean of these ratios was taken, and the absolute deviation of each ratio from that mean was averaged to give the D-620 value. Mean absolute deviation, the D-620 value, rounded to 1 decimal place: 1.4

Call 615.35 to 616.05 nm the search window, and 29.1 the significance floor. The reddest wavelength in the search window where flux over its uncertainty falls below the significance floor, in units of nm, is 616.0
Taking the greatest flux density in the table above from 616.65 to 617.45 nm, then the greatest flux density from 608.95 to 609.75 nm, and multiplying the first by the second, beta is 471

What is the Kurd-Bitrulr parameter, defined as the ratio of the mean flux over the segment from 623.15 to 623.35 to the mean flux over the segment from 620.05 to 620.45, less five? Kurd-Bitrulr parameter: -4.051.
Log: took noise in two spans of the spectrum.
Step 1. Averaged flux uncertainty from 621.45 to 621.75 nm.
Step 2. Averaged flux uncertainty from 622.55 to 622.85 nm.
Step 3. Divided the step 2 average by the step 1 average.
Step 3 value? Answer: 0.990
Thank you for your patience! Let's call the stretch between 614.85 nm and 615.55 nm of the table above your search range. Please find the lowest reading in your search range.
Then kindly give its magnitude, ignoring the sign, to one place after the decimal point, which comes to 19.7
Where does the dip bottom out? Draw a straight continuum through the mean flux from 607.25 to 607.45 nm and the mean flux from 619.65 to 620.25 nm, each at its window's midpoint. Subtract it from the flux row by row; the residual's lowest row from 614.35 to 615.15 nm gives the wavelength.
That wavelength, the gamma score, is 615.1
